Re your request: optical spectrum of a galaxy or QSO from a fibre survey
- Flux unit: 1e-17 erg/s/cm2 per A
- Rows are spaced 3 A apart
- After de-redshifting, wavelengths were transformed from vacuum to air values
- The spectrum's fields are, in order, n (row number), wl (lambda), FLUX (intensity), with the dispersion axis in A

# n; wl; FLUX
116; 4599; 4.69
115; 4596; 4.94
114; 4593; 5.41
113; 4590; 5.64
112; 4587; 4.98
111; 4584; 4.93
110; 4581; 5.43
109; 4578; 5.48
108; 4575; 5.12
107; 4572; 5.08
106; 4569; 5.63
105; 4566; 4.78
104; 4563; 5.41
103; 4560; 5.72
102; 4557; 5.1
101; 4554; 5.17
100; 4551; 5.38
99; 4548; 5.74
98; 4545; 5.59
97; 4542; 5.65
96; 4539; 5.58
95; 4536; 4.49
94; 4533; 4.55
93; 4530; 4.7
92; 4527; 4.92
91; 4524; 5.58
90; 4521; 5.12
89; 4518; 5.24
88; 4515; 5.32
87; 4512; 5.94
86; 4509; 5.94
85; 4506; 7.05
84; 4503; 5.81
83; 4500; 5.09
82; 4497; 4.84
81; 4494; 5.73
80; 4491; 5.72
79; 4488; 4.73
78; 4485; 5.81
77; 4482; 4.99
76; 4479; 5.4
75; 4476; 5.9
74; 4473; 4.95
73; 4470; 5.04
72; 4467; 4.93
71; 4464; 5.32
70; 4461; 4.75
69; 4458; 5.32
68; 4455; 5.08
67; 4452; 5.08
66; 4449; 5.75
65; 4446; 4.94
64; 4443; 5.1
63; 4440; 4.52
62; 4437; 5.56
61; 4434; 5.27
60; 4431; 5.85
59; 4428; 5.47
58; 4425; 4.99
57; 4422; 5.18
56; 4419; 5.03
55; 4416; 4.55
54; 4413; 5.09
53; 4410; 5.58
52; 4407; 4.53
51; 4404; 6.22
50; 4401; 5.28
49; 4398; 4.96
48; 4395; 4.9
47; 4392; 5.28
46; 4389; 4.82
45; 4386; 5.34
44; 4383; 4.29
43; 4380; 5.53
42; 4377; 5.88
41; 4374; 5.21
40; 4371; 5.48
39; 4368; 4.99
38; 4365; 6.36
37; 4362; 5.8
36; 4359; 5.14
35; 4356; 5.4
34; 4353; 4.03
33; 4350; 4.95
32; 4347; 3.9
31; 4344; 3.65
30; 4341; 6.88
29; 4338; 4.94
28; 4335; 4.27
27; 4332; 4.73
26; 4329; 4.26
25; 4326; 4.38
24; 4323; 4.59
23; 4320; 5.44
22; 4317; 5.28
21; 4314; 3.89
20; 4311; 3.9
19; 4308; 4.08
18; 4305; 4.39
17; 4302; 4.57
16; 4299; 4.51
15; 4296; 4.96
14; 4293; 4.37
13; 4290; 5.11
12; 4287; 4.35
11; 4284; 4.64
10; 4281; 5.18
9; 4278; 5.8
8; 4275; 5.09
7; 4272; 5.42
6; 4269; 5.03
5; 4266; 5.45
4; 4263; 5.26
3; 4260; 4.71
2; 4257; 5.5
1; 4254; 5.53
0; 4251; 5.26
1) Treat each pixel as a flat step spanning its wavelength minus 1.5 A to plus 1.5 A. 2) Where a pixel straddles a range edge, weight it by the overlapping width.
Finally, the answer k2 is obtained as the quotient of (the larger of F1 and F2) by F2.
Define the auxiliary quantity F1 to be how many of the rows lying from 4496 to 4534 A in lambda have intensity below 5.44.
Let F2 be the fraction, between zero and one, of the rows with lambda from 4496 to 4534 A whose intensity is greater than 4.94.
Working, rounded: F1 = 8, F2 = 0.69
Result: 11.6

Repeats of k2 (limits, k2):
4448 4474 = 10.3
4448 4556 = 28.3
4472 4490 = 4.8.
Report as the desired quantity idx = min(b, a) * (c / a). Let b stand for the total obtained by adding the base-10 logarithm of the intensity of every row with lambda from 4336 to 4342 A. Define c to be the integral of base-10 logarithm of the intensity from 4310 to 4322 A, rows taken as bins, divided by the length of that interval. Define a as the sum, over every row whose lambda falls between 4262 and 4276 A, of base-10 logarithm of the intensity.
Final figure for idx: 0.282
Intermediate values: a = 3.60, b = 1.5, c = 0.663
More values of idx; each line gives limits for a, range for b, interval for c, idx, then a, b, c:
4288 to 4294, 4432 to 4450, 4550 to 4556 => 0.720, 1.35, 4.3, 0.720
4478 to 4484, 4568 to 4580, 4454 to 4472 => 0.705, 1.43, 2.9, 0.705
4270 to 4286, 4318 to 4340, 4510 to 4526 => 0.735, 3.58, 4.7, 0.735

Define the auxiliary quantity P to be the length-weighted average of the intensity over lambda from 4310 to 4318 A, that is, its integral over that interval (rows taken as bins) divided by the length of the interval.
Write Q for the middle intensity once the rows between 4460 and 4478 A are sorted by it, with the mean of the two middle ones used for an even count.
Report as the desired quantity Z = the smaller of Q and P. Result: 4.33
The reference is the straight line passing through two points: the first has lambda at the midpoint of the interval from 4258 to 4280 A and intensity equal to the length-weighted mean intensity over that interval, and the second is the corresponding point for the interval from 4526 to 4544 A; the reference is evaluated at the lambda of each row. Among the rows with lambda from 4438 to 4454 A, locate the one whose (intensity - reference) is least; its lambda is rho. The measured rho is 4440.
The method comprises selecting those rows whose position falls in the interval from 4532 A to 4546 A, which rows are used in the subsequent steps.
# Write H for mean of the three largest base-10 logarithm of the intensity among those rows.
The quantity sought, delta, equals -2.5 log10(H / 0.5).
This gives -0.44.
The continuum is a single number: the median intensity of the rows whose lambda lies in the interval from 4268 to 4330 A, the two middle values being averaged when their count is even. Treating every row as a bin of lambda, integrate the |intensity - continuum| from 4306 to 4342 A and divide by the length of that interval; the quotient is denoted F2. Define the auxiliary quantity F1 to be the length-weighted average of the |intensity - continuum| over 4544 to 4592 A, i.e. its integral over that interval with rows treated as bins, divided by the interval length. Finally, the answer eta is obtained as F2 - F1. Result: -0.2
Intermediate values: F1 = 0.7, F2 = 0.56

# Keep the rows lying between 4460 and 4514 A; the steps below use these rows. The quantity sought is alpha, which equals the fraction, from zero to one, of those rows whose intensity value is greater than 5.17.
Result 0.56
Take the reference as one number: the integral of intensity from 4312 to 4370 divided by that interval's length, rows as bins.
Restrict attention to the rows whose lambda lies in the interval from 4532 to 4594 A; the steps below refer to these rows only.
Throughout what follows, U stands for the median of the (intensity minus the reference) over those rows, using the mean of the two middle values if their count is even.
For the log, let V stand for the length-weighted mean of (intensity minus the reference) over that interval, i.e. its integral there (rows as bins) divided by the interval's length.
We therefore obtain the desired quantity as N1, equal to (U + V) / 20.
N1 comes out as 0.046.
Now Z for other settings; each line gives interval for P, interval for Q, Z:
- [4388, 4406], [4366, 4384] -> 5.24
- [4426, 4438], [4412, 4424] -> 5.06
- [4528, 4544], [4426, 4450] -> 5.01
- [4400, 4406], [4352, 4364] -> 5.27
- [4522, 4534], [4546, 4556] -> 4.96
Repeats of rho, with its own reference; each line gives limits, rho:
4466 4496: 4488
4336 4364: 4344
